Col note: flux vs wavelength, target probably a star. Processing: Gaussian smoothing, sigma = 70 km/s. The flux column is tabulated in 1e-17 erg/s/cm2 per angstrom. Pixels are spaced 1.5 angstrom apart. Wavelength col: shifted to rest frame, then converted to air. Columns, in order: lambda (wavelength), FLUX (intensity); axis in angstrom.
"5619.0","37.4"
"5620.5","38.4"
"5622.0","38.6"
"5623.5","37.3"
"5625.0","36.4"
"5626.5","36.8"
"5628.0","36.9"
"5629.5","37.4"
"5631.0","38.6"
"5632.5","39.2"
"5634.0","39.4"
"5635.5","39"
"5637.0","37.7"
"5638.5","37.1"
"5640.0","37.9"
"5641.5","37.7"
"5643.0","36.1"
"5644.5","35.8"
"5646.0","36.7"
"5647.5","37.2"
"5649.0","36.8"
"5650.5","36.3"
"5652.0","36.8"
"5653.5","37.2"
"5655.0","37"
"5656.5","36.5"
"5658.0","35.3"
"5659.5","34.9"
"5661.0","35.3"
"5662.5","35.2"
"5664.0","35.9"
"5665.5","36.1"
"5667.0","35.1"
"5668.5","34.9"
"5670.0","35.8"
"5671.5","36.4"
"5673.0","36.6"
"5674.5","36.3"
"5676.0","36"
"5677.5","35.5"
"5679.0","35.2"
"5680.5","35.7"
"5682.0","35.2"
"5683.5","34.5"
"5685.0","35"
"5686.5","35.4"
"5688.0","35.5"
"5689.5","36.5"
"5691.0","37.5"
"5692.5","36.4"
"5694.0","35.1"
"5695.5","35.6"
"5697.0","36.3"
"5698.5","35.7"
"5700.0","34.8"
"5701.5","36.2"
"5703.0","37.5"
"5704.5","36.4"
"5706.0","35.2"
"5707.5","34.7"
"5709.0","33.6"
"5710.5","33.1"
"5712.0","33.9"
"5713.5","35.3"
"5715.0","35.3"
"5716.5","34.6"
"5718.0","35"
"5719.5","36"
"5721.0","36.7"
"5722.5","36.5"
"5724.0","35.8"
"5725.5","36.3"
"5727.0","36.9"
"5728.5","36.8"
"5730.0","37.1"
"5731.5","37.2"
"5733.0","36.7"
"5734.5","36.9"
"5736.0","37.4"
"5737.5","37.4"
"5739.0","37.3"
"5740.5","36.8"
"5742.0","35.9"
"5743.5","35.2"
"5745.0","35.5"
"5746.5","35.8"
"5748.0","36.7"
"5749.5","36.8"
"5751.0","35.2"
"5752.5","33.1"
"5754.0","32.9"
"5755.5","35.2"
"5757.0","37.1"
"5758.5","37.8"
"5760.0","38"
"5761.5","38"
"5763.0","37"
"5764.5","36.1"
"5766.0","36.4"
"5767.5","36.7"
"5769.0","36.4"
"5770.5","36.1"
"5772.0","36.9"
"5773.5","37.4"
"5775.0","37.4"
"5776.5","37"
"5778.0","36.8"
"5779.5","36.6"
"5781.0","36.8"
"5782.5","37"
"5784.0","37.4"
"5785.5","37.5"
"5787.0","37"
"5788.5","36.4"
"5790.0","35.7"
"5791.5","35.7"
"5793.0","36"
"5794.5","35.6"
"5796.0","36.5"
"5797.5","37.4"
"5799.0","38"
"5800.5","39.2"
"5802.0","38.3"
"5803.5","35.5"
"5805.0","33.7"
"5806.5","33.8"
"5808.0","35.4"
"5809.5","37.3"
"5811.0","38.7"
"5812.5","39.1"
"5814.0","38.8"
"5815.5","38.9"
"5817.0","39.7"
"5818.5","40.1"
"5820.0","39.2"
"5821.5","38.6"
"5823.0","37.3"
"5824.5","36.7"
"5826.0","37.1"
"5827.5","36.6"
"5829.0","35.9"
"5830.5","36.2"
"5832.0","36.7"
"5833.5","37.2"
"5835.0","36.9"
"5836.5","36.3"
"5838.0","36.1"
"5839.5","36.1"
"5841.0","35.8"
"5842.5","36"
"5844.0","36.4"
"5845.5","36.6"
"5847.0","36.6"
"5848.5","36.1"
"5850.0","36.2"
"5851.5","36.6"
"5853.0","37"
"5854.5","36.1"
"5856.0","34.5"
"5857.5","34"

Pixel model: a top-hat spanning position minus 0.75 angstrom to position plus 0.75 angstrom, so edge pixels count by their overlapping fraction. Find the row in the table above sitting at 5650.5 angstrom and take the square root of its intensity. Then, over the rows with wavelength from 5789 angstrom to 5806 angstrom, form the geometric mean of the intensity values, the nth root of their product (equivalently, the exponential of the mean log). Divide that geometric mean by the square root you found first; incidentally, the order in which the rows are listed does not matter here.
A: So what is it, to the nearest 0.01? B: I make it 6.05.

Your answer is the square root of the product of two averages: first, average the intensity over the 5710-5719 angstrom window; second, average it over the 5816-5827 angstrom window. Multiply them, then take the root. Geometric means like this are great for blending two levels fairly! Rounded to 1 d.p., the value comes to 36.4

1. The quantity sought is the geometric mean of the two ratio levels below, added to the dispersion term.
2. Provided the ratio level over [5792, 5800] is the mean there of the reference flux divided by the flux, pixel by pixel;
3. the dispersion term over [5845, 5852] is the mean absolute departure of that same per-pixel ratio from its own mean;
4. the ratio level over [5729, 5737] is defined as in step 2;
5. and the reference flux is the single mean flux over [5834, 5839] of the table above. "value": 0.99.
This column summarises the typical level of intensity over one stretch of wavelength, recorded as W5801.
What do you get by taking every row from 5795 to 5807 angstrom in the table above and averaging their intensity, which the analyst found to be 36.6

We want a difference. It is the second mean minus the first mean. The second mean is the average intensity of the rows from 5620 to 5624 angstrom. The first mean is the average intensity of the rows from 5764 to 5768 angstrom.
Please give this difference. 1.7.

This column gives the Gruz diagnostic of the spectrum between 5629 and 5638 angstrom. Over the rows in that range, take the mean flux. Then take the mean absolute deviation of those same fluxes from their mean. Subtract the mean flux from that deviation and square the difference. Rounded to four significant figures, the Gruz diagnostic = 1435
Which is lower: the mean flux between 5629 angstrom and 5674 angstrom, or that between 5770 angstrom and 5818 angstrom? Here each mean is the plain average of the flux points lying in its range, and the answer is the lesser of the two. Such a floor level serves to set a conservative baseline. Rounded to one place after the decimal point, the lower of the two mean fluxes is 36.7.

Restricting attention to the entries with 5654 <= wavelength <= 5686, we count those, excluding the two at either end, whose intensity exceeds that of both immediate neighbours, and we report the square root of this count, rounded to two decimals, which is 2.00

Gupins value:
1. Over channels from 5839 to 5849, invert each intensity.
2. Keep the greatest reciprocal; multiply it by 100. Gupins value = 2.79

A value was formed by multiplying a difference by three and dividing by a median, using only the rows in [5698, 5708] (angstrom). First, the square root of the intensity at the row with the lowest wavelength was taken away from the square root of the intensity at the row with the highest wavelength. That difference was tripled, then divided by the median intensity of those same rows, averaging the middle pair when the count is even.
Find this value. -0.007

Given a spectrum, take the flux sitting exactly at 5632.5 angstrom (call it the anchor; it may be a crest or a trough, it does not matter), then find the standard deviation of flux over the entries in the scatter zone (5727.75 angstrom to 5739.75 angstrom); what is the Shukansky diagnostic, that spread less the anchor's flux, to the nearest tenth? -38.9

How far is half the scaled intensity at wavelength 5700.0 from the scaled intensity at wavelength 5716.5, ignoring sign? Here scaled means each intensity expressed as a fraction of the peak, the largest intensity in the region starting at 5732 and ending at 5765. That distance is 0.45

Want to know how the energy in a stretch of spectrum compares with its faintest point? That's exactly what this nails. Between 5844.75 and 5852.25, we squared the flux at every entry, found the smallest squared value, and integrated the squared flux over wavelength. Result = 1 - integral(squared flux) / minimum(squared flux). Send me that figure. -6.6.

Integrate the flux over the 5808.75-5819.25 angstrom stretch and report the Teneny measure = 409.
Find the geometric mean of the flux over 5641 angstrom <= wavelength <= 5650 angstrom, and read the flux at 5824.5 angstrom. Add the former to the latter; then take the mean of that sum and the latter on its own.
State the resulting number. 55.1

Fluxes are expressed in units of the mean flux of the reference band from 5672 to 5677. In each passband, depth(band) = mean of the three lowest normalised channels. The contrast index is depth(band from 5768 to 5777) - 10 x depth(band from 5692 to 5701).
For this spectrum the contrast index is -8.7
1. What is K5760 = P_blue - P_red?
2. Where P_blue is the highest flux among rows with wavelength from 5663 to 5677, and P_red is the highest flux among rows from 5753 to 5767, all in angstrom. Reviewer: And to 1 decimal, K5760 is -1.4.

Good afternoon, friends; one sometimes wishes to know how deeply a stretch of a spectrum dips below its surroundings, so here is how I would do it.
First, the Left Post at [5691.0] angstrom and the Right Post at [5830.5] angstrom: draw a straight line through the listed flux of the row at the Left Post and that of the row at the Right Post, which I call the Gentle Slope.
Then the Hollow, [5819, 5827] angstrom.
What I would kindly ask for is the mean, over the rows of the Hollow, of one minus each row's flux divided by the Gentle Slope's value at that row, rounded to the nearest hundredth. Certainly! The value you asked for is -0.04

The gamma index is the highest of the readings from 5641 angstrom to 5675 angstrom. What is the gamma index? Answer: 37.7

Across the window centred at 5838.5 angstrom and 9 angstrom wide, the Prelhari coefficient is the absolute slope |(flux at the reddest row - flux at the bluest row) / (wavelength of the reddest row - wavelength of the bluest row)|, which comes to 0.12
